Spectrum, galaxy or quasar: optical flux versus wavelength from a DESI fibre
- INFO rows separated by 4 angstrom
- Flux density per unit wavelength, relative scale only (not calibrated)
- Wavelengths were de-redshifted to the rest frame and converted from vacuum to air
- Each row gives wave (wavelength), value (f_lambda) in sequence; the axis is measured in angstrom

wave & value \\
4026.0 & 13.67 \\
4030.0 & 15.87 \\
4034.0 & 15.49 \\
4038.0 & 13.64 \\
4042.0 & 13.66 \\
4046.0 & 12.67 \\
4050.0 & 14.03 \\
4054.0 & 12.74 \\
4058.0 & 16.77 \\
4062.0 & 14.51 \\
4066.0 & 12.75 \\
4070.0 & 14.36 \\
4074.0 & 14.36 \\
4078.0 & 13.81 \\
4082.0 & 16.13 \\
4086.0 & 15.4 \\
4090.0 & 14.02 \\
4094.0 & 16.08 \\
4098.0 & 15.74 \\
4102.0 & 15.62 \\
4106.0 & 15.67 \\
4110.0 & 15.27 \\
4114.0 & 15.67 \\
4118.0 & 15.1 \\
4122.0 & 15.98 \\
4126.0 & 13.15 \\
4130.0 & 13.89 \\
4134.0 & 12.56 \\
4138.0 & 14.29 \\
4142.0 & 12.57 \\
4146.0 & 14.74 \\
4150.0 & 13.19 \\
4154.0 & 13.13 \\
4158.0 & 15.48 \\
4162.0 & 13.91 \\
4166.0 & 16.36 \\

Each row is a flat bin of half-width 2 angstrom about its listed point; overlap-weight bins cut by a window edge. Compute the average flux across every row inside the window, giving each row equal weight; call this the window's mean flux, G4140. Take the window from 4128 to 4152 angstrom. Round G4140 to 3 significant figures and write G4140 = 13.5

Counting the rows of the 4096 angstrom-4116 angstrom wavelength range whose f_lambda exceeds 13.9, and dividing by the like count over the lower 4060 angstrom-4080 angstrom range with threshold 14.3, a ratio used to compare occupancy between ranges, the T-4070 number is 1.7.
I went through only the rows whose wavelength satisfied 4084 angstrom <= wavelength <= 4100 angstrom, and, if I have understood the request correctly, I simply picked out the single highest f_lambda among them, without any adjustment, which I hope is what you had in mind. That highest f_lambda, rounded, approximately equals 16.08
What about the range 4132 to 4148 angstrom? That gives 14.74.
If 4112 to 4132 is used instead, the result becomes 15.98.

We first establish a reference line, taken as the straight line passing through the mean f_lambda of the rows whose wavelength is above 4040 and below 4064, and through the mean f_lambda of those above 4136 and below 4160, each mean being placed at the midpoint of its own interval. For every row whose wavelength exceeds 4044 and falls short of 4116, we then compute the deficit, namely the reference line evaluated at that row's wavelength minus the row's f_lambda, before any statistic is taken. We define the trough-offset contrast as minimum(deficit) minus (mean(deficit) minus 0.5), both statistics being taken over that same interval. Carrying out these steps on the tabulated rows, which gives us -1.48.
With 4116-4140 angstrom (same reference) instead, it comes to -1.31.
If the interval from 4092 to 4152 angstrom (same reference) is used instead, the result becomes -0.90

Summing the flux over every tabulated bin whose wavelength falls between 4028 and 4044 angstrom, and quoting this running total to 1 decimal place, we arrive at 58.7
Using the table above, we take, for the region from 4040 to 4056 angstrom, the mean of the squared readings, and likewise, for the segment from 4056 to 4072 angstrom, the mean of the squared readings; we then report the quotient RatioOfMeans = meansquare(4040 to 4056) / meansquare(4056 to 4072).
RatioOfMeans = 0.82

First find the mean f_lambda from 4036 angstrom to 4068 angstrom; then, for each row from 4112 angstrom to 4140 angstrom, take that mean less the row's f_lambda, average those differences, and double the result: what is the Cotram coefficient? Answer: -1.1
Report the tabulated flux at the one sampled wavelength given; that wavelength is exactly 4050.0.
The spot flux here 14.03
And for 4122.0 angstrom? 15.98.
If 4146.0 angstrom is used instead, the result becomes 14.74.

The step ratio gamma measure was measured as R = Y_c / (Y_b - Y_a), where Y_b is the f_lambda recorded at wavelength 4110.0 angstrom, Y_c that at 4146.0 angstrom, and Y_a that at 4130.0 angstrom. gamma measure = 11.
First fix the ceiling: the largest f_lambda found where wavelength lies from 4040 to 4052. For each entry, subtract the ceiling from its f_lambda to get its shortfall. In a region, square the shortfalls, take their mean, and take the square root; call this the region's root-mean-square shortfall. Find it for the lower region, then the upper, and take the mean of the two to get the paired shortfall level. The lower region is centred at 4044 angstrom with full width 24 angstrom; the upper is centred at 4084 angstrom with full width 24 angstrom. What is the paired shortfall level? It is 1.16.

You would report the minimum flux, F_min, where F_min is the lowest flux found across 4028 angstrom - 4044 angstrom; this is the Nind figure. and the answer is 13.64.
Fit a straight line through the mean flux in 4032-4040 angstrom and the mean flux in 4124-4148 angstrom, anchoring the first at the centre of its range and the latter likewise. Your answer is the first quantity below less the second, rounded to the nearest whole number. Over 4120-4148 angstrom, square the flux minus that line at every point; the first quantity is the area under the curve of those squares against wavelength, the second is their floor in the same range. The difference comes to 39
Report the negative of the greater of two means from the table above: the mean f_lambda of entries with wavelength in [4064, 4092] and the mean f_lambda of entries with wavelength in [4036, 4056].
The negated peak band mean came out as -14.4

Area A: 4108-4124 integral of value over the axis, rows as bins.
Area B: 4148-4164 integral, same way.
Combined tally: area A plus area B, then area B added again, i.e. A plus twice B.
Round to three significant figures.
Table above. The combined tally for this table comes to 694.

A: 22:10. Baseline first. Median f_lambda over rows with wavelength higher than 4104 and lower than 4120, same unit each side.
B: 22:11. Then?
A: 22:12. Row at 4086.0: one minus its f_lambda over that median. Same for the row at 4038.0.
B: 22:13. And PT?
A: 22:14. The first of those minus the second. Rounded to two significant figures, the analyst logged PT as -0.11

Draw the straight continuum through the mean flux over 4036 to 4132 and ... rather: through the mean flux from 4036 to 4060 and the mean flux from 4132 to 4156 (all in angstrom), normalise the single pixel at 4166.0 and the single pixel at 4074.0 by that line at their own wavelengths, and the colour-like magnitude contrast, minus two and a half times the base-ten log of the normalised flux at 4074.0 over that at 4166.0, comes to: 0.18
